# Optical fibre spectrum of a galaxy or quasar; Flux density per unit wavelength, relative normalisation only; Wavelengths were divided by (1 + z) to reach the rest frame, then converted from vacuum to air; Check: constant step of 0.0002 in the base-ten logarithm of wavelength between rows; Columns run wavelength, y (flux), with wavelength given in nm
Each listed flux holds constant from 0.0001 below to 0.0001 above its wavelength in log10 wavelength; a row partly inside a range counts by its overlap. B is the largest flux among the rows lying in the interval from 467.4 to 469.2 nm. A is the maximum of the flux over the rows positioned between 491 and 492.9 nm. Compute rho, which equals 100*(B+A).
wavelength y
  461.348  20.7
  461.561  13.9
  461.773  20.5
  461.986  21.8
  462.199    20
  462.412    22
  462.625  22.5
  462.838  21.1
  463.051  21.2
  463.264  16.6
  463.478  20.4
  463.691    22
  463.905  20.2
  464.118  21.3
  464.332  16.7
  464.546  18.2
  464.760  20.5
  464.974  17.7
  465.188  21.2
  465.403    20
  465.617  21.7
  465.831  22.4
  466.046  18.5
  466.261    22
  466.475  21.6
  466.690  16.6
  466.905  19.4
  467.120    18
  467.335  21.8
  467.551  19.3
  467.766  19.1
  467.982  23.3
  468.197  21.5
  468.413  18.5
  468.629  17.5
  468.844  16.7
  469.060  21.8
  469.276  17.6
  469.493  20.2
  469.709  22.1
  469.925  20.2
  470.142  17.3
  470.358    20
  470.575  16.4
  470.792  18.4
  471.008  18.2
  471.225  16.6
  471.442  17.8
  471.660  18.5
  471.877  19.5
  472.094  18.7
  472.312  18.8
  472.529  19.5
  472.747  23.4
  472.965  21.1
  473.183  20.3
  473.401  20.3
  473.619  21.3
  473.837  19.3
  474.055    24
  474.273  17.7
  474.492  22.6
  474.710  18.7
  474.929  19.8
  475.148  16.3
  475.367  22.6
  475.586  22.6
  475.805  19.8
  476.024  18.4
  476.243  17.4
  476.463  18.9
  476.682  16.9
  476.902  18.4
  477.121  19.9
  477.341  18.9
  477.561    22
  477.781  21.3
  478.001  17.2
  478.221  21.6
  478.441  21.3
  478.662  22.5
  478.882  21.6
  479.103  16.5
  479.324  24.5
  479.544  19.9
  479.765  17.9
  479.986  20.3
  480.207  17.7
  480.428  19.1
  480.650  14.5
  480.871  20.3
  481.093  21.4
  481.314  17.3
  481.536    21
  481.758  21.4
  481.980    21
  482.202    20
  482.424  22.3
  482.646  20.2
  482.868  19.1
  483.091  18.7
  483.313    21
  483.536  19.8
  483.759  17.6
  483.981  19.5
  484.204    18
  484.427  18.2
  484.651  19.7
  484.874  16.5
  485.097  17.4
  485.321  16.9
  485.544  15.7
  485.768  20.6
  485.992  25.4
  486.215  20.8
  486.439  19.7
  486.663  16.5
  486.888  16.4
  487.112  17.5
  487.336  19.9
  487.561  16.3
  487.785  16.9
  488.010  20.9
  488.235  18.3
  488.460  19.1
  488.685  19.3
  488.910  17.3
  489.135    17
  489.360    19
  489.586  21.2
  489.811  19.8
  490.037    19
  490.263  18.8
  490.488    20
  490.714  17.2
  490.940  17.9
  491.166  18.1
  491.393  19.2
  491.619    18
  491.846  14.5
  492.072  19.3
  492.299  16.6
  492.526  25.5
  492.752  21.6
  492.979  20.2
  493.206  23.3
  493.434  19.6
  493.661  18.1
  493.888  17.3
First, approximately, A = 25.5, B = 23.3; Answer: 4880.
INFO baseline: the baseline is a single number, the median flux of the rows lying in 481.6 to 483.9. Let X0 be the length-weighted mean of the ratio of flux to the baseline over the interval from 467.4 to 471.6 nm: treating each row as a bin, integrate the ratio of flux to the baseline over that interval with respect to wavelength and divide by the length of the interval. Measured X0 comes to 0.95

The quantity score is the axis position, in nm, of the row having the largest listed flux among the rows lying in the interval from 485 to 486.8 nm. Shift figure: 485.992 nm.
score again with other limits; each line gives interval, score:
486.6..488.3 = 488.010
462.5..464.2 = 462.625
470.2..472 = 470.358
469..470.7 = 469.709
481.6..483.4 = 482.424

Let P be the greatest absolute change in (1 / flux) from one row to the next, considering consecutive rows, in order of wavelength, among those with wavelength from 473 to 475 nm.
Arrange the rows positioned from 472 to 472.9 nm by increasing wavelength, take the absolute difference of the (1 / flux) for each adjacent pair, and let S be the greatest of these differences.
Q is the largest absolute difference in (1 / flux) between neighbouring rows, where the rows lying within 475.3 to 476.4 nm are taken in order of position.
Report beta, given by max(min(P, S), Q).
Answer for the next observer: 0.009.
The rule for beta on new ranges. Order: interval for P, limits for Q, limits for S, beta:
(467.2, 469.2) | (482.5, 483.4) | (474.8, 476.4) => 0.014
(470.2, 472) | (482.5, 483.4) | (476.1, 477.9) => 0.007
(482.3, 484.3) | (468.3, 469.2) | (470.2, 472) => 0.014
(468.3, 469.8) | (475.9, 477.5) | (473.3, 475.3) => 0.014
